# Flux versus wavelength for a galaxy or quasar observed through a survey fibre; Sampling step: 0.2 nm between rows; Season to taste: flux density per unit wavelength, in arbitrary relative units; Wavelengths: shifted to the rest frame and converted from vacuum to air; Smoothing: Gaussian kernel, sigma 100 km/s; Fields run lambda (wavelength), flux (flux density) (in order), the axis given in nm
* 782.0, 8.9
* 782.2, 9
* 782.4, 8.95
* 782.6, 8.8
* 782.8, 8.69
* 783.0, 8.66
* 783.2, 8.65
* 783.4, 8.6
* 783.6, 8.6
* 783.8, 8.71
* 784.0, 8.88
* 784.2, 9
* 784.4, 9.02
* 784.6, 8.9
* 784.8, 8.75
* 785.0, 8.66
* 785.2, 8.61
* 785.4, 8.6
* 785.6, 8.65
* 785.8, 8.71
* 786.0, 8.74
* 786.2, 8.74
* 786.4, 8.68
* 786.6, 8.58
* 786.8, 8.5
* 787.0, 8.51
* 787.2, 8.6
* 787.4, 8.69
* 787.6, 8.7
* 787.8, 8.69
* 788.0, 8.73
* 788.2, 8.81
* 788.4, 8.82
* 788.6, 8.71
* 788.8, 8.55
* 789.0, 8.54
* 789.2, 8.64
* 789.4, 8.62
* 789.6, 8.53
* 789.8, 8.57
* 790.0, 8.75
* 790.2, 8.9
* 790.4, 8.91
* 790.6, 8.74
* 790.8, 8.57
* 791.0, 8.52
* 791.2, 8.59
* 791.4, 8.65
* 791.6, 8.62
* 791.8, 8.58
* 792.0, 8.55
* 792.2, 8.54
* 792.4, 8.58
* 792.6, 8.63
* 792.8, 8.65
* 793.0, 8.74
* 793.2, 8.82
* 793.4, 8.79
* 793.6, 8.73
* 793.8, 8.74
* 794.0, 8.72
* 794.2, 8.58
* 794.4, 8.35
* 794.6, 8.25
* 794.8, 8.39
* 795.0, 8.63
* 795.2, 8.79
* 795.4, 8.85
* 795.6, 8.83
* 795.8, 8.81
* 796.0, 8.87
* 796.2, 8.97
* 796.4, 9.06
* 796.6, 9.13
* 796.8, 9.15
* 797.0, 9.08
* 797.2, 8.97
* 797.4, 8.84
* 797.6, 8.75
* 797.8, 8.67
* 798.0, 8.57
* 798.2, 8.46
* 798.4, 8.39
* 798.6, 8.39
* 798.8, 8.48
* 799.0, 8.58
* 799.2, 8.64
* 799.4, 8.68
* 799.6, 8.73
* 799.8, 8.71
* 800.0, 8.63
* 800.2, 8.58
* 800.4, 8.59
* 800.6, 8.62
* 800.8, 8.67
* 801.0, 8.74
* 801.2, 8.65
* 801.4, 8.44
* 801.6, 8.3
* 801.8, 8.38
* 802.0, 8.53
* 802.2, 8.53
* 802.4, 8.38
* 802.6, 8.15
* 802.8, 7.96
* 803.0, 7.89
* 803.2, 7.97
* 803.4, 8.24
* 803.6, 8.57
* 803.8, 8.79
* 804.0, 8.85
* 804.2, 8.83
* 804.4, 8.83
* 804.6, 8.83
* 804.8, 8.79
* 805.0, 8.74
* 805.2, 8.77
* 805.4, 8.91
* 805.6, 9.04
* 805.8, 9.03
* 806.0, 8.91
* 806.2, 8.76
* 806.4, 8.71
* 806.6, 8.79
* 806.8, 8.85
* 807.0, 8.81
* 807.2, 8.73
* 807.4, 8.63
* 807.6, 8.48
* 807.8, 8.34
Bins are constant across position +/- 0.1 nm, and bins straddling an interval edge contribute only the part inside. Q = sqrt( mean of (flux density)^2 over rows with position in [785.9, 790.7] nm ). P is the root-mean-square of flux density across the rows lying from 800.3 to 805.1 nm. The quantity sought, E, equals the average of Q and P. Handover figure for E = 8.60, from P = 8.516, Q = 8.68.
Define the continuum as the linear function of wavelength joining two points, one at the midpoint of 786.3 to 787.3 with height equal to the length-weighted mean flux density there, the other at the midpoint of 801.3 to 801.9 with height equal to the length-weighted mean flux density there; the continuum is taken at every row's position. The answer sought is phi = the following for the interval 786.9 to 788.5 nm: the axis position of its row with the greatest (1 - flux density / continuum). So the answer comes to 787.0 nm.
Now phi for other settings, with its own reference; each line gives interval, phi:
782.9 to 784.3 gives 783.4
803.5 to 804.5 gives 803.6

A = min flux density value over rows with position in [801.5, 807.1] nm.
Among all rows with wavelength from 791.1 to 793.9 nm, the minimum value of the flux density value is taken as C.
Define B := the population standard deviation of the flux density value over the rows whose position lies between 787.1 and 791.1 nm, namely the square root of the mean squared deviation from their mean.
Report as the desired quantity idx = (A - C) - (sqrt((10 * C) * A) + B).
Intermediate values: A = 7.89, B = 0.116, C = 8.54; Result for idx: -26.7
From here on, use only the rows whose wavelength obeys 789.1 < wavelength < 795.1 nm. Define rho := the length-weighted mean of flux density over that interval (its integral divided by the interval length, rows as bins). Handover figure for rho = 8.63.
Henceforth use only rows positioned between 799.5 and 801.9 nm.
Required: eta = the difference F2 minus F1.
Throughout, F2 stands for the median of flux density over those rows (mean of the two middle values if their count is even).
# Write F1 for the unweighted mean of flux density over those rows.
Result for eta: 0.04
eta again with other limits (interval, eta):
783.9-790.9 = -0.01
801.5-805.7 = 0.03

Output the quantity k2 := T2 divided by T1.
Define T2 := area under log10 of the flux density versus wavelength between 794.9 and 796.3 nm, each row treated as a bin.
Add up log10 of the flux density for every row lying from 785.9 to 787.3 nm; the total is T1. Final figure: 0.202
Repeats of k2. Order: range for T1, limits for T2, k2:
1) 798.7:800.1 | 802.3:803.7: 0.195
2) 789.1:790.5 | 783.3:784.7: 0.201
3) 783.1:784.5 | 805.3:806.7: 0.201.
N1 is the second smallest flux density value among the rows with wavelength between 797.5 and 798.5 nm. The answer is 8.46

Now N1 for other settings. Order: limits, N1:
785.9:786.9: 8.58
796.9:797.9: 8.75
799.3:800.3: 8.63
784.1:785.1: 8.75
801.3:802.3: 8.38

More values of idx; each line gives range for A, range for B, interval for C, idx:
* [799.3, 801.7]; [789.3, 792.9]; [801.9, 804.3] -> -25.3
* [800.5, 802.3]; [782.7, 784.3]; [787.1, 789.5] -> -27.0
